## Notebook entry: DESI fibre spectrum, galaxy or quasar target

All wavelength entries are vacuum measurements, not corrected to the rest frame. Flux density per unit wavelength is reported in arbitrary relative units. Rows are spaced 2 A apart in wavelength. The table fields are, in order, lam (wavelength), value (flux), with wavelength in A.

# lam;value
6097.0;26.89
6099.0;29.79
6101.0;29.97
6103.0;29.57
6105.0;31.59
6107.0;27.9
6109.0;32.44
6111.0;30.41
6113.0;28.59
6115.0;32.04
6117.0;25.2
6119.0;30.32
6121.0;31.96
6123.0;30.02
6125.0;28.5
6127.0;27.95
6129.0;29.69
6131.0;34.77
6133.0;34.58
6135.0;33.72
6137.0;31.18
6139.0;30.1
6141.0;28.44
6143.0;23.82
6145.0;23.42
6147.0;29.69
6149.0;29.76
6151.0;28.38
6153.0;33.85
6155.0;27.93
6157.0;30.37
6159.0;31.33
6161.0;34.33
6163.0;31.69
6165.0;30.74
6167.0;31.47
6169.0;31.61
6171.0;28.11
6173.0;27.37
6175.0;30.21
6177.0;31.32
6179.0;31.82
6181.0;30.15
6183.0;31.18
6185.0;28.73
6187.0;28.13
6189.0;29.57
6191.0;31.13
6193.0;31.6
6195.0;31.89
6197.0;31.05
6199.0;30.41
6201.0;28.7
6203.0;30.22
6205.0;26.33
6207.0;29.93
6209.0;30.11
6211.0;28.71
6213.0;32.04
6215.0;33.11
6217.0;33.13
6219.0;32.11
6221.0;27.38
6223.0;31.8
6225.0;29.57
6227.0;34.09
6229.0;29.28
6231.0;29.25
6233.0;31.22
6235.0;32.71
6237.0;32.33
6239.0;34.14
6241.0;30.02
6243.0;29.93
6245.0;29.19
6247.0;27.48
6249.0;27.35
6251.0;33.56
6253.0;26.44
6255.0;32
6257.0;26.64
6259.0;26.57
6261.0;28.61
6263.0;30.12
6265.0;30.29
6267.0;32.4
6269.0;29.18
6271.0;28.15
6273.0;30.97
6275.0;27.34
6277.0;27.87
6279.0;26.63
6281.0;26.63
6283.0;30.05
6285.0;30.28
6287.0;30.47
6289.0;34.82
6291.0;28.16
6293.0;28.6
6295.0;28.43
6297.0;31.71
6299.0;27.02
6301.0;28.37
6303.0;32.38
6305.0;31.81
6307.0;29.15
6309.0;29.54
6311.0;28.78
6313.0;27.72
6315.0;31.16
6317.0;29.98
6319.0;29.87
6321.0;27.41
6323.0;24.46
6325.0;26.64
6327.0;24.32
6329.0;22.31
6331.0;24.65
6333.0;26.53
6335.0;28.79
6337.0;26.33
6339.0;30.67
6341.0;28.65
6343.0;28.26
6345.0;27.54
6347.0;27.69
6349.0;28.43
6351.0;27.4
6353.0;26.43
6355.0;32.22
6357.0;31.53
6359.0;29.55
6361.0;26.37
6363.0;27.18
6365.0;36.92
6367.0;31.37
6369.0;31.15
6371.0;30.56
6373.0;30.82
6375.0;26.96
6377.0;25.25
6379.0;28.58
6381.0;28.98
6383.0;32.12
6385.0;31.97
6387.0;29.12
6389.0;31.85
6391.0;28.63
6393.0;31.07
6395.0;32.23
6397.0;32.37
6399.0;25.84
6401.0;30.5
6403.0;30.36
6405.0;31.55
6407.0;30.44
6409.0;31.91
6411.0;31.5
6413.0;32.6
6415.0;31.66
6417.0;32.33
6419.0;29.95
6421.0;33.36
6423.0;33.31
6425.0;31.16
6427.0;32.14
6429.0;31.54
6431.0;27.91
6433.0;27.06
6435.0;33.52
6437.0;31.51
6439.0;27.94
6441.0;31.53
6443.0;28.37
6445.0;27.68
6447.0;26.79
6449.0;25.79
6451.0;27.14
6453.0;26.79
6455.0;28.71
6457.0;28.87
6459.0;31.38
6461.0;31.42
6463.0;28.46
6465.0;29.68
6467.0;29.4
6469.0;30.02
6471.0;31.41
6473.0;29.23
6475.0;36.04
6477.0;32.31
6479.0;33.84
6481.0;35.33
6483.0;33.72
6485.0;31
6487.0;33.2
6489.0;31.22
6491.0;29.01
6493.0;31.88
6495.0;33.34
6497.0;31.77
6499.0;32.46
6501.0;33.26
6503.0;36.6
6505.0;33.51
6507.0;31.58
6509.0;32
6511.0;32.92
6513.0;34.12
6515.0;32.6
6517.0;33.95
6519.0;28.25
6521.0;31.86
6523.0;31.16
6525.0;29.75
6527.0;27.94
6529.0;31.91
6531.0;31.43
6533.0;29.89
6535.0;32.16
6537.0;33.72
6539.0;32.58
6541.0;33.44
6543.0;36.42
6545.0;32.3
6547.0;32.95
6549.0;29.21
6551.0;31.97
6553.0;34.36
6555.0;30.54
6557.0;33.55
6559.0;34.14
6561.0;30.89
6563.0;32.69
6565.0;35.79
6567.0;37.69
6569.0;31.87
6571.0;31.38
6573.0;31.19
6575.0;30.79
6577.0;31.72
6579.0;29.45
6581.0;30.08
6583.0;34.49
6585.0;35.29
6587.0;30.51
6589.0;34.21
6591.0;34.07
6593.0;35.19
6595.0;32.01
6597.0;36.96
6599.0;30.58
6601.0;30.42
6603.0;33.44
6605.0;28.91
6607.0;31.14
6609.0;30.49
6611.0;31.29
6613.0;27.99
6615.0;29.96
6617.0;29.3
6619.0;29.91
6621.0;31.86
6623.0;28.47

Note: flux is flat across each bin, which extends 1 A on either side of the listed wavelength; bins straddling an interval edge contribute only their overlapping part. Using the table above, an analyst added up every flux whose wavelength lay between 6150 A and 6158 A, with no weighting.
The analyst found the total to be 121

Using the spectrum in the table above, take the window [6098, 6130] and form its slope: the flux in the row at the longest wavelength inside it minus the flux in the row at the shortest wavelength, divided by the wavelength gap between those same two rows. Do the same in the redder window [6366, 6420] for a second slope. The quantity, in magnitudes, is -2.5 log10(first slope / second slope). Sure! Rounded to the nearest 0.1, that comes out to 2.3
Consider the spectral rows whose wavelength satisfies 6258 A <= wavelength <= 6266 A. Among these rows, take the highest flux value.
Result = 30.29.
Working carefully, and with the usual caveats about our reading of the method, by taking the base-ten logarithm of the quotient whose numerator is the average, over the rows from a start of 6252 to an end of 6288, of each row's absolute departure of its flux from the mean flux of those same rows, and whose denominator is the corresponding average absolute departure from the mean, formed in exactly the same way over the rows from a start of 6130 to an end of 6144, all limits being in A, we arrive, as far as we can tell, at -0.24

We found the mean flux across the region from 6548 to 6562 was 32.1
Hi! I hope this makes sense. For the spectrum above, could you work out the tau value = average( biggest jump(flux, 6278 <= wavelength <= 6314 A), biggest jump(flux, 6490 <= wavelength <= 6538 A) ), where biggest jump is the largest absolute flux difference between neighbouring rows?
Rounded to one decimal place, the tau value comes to 6.2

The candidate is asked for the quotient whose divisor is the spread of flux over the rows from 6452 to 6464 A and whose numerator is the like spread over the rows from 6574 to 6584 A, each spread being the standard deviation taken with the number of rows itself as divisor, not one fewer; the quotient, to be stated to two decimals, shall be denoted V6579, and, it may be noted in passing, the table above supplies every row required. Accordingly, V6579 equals 1.07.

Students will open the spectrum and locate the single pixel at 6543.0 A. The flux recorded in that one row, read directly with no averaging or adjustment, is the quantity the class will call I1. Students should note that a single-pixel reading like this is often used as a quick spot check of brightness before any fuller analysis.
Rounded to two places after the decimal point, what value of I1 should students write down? 36.42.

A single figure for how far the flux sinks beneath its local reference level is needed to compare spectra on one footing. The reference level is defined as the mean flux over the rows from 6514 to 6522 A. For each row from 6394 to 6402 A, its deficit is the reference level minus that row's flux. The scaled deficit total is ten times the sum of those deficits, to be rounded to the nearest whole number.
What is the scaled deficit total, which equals 57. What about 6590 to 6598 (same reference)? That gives -116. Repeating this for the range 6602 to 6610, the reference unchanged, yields 27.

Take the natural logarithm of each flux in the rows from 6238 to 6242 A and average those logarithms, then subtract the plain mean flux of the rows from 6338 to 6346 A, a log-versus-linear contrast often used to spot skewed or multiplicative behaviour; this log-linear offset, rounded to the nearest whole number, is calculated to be -25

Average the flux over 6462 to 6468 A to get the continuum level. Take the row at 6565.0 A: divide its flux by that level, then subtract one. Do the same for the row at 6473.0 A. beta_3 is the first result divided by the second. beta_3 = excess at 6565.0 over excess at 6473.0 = 132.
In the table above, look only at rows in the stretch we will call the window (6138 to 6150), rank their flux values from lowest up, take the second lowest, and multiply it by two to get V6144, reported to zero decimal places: 48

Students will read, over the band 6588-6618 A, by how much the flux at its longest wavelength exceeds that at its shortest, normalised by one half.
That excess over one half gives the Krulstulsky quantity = -10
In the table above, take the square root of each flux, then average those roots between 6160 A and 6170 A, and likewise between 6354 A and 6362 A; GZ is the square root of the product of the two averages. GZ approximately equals 5.56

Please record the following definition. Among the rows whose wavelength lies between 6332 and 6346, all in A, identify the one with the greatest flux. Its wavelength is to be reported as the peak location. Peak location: 6339.0 A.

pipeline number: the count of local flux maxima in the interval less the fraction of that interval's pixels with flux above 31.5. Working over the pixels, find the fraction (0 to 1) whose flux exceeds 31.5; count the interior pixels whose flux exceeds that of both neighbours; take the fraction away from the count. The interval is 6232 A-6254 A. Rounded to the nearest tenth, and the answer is 2.6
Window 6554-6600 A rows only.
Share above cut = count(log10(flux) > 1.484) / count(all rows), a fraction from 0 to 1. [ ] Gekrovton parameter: 0.91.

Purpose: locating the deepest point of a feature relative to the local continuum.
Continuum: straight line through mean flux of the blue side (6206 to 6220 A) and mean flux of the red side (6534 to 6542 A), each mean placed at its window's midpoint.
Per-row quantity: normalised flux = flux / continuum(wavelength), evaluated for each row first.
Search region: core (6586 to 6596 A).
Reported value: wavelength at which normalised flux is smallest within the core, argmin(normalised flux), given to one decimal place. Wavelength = 6587.0 A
